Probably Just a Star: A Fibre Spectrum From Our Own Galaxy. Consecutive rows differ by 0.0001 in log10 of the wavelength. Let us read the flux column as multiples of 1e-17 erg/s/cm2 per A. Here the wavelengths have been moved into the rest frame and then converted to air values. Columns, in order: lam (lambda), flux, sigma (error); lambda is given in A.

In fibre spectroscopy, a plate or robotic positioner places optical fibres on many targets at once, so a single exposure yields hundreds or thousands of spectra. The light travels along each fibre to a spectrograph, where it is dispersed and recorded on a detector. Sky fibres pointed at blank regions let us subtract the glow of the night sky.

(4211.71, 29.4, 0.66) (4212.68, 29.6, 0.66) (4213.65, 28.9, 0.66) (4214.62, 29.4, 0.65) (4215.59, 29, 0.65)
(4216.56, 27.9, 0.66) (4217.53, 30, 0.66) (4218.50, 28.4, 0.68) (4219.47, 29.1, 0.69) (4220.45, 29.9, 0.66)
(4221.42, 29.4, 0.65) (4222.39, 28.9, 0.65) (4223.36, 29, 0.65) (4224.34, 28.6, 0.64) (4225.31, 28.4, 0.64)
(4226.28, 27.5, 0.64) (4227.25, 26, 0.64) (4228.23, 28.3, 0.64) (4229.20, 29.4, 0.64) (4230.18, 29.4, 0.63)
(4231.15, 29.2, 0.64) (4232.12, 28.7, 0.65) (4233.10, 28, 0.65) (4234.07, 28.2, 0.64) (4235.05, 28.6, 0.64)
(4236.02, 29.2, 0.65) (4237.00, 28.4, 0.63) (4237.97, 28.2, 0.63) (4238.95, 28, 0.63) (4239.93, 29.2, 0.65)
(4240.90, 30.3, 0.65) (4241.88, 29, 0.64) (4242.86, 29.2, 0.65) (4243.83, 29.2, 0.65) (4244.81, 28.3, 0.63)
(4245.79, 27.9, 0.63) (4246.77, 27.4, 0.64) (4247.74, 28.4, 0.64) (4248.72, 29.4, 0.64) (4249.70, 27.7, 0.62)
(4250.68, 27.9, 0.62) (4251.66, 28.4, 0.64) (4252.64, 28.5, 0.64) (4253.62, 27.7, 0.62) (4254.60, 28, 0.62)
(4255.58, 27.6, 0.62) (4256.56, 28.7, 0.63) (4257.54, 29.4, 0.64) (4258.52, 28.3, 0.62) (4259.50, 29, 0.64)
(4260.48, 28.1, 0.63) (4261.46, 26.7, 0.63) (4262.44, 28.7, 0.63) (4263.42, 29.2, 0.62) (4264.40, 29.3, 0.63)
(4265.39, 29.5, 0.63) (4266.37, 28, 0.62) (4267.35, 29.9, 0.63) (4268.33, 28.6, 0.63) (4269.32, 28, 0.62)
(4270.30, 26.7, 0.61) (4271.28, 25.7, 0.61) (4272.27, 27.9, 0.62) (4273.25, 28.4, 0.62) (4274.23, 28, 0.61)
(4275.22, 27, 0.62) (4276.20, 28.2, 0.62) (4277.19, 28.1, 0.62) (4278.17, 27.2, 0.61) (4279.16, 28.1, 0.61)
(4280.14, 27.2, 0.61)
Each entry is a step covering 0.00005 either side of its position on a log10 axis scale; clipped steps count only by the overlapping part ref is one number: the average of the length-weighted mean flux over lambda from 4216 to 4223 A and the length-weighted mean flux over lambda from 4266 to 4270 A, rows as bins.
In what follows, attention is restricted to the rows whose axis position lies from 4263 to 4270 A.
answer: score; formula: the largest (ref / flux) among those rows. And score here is 1.03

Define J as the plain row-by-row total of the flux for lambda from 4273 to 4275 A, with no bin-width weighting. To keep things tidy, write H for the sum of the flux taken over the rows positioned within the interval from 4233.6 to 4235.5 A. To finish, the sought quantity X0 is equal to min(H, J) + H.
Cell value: 113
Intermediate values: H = 56.8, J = 56.4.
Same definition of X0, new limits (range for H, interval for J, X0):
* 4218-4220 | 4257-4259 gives 115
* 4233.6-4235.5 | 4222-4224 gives 114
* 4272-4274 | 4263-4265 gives 113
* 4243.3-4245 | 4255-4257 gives 114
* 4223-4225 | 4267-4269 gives 115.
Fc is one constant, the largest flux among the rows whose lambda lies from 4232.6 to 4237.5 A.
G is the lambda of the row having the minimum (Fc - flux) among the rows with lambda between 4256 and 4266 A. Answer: 4265.39 A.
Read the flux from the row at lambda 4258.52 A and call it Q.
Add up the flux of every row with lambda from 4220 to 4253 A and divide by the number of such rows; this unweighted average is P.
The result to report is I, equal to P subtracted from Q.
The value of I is -0.3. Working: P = 28.6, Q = 28.3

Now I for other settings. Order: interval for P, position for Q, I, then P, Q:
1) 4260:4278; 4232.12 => 0.6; 28.1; 28.7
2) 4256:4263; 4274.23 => -0.4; 28.4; 28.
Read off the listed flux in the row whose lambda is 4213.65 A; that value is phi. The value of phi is 28.9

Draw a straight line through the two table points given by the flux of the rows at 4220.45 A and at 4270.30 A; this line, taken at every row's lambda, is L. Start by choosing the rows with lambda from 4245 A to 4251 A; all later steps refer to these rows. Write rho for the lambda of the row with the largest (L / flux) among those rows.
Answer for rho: 4246.77 A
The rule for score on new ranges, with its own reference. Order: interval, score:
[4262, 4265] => 1.00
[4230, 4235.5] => 1.03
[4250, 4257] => 1.04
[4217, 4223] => 1.02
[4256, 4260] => 1.02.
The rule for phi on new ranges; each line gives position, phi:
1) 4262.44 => 28.7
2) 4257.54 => 29.4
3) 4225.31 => 28.4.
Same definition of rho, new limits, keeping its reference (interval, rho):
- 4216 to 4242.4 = 4227.25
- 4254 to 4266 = 4261.46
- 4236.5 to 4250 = 4246.77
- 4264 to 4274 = 4271.28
